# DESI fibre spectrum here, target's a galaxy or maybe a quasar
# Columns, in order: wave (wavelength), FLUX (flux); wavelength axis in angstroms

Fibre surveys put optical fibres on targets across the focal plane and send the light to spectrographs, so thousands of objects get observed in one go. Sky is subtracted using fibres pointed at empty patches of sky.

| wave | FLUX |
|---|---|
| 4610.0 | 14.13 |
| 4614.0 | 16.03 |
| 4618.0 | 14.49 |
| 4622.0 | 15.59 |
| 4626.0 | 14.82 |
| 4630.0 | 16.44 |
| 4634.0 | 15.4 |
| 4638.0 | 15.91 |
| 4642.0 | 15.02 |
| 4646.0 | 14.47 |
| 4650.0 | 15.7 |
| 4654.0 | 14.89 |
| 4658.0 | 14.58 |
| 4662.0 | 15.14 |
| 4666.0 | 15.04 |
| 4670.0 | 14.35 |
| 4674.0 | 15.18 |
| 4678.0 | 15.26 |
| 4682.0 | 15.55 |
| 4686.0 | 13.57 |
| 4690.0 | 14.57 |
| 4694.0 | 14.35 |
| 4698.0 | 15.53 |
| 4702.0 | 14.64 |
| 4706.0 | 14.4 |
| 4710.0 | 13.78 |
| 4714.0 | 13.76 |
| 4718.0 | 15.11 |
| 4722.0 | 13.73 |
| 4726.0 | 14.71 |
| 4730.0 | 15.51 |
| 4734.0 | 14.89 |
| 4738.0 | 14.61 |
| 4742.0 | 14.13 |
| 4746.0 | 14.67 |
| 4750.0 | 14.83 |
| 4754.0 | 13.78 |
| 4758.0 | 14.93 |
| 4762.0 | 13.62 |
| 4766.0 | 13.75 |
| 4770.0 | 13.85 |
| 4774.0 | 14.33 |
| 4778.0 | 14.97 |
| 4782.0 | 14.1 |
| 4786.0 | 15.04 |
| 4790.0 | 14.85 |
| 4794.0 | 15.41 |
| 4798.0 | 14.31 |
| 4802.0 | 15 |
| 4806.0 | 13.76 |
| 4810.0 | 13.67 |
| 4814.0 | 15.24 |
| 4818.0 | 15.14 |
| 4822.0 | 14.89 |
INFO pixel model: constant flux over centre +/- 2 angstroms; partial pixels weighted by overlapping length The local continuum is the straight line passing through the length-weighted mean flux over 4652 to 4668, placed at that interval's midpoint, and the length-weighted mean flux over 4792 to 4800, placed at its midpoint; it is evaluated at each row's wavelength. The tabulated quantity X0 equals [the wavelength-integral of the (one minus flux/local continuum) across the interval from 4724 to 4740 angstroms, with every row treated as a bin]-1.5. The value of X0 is -1.5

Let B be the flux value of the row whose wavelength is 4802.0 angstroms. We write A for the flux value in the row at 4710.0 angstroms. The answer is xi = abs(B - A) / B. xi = 0.08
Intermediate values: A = 13.78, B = 15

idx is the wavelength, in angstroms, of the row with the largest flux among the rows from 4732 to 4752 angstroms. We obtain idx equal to 4734.0 angstroms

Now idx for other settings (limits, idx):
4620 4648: 4630.0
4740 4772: 4758.0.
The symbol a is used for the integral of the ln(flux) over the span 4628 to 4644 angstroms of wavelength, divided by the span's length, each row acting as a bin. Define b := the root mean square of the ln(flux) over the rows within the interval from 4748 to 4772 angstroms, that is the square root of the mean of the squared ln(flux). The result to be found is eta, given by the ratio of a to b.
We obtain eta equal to 1.04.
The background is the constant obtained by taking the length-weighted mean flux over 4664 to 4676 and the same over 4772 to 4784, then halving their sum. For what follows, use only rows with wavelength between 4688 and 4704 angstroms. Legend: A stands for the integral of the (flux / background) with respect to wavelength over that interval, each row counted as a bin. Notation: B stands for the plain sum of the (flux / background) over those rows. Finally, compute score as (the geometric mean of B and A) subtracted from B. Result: -4.03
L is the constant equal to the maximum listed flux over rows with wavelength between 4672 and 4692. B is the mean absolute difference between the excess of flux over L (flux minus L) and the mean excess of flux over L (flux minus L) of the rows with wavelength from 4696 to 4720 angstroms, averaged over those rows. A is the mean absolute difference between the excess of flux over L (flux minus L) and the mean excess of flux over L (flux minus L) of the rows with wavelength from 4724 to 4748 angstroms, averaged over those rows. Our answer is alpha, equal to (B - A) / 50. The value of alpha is 0.005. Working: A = 0.298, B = 0.56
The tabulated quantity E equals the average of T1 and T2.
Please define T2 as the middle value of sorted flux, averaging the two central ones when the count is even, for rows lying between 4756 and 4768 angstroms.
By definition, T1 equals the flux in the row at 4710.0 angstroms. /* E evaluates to 13.8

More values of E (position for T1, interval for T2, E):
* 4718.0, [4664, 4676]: 15.1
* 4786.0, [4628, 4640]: 15.5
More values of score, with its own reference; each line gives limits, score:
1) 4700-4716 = -3.86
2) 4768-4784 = -3.90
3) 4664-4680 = -4.08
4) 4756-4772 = -3.83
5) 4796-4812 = -3.87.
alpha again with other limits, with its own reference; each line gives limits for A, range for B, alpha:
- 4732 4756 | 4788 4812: 0.005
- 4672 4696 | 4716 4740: -0.003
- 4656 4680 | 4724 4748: 0.000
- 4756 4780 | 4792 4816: 0.003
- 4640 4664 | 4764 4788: 0.002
